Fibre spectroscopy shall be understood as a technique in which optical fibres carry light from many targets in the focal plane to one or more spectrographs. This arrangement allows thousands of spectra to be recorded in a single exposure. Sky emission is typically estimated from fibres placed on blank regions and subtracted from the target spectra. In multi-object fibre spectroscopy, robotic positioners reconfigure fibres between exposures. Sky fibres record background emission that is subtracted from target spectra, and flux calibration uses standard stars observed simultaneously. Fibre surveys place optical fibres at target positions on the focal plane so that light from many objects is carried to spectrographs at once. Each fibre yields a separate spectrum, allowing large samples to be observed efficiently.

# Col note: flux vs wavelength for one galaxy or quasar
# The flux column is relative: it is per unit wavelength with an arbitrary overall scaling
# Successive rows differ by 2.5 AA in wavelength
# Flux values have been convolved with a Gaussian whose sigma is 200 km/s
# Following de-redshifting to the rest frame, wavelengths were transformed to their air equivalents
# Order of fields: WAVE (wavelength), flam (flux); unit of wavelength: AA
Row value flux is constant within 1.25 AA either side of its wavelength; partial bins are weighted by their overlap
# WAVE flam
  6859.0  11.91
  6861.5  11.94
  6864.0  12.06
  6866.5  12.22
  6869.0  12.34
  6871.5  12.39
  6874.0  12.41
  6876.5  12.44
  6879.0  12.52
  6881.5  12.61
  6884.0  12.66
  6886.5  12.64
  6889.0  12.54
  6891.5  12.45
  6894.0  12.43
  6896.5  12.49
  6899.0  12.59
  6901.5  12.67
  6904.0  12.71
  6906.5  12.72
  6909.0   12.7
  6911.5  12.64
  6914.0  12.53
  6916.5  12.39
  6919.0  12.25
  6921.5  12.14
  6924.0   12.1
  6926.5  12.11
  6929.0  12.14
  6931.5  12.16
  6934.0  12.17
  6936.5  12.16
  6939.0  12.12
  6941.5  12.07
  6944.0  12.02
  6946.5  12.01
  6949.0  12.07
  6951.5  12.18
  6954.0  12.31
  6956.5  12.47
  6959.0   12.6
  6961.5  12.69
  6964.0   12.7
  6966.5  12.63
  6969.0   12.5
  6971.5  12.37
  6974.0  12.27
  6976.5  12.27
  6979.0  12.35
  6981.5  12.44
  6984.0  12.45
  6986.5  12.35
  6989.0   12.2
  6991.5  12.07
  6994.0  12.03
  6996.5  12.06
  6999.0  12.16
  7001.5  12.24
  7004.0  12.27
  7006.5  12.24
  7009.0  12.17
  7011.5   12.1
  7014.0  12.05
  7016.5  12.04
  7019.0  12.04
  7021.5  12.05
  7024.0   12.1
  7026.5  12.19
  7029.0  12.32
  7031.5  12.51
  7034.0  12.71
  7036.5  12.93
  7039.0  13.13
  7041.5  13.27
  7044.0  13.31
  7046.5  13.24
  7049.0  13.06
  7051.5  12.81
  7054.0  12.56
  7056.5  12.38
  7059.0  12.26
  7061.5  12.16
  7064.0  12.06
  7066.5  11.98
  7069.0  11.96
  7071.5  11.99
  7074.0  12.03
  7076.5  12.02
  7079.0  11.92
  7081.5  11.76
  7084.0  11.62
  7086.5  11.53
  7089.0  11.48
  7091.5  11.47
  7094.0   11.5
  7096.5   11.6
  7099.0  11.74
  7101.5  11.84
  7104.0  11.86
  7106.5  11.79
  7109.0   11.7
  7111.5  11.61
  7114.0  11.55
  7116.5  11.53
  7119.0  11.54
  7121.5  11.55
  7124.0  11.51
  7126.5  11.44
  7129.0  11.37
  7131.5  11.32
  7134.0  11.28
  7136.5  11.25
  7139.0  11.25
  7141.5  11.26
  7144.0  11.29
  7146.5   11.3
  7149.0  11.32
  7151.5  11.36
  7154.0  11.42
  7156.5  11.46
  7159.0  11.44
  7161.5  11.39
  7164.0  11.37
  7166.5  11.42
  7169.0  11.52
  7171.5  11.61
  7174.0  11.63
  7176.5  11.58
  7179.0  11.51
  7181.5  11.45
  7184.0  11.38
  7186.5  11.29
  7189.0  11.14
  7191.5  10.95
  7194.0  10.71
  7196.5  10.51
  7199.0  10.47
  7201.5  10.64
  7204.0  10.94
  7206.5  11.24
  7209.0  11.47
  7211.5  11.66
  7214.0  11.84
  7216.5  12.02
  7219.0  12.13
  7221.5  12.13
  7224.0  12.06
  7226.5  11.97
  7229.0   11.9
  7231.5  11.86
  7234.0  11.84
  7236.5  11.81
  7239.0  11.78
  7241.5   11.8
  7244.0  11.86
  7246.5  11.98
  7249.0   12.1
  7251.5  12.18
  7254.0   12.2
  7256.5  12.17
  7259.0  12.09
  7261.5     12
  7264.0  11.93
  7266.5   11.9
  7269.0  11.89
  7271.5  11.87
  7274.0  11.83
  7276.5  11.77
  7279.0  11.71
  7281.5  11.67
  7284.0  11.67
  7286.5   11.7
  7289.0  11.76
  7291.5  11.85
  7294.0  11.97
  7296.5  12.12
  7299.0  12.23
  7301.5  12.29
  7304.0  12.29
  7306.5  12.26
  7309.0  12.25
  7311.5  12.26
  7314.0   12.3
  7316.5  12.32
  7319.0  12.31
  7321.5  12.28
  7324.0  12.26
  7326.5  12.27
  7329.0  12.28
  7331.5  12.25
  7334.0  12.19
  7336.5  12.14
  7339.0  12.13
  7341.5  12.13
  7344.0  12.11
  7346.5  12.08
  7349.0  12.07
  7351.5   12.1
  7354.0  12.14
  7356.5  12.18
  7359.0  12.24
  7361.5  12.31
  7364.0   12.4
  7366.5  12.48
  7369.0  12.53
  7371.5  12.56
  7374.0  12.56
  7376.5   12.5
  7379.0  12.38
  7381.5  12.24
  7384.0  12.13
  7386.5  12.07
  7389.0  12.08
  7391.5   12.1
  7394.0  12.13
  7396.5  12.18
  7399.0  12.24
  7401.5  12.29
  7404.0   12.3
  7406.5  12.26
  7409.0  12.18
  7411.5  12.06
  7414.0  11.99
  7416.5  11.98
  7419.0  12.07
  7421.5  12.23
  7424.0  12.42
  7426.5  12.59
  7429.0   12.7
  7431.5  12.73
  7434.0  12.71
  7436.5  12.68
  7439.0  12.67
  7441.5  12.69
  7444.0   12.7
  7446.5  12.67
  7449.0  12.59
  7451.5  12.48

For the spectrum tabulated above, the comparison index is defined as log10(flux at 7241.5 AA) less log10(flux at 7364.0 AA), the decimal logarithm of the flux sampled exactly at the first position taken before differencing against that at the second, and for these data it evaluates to -0.022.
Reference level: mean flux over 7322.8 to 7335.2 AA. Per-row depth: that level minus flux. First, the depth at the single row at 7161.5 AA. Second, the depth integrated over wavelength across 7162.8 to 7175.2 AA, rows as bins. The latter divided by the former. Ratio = 11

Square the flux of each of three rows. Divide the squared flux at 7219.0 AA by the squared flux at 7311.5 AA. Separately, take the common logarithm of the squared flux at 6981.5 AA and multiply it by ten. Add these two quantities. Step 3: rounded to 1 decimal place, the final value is 22.9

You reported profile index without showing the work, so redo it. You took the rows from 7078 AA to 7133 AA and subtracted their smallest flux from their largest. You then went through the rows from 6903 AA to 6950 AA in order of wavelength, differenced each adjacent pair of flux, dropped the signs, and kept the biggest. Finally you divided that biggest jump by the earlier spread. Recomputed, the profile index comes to 0.23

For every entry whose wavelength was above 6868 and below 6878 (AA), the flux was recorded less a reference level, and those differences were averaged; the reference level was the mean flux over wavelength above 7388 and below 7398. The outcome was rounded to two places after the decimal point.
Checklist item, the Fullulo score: 0.27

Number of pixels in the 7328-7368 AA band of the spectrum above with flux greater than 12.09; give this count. 14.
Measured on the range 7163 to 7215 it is 0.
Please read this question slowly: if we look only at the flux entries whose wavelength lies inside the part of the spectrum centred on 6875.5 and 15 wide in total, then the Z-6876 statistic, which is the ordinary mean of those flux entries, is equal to 12.5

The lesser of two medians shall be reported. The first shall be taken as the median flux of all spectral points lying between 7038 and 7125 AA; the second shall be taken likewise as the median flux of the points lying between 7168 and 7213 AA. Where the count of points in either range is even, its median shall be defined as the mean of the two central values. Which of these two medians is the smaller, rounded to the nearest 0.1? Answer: 11.3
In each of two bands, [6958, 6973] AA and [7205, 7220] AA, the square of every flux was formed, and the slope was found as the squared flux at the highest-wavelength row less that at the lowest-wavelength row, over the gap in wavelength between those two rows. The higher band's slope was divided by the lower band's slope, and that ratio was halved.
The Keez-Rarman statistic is -1.8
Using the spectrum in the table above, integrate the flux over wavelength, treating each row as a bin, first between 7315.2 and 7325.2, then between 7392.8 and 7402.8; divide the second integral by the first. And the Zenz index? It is 0.99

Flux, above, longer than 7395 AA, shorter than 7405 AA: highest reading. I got 12.3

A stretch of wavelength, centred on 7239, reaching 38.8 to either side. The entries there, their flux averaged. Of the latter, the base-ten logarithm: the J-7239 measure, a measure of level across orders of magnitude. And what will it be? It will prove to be 1.07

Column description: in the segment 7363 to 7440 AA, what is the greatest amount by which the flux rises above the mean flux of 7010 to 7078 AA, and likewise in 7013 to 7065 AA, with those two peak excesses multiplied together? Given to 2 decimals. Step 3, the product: 0.28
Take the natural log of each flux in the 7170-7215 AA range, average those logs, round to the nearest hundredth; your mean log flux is 2.42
